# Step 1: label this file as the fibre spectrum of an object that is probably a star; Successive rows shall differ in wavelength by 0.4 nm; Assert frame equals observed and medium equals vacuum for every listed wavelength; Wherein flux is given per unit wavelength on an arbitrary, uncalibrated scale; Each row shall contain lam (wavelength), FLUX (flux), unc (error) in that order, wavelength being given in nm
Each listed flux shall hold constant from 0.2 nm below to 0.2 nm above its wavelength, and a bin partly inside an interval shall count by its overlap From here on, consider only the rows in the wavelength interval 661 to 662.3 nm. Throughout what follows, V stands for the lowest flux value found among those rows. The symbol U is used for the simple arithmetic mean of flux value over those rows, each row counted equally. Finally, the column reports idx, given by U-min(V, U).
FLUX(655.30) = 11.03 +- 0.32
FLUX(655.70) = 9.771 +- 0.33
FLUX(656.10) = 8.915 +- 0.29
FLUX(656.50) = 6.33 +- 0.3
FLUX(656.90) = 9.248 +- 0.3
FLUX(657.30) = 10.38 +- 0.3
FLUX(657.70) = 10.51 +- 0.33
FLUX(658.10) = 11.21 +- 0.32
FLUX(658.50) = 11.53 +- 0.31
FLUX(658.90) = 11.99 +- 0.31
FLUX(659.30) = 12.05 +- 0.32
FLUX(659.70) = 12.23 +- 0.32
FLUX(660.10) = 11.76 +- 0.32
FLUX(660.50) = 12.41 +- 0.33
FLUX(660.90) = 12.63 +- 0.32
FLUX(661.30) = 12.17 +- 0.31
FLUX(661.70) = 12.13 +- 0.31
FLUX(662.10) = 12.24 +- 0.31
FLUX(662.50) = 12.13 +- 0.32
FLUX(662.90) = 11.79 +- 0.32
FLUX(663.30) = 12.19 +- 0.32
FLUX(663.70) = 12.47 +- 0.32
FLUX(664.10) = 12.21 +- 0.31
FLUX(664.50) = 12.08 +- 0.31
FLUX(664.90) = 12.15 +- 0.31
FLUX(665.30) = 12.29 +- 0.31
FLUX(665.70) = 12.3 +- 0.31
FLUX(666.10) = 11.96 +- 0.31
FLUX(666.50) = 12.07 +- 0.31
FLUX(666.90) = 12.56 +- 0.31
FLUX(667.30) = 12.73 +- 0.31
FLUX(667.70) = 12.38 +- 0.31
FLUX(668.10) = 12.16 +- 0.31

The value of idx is 0.05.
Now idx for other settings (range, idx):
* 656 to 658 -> 2.75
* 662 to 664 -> 0.37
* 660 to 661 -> 0.51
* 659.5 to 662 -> 0.46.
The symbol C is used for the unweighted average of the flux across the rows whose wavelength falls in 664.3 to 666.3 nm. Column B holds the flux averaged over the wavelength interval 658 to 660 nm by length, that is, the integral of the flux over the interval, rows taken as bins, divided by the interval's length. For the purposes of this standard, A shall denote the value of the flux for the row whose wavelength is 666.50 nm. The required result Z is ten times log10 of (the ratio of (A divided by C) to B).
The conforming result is -10.8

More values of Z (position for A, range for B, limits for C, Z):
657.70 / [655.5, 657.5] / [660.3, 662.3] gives -10.2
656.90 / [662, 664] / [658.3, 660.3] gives -11.9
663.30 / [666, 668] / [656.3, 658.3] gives -9.9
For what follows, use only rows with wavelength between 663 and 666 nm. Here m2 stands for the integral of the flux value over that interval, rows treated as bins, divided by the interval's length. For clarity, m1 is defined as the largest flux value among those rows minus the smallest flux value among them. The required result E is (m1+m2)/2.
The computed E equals 6.30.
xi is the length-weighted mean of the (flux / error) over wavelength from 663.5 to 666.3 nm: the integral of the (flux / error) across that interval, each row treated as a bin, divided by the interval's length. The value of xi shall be 39.2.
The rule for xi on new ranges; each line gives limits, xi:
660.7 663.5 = 38.6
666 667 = 39.3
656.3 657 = 25.3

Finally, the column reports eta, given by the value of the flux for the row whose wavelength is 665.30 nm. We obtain 12.29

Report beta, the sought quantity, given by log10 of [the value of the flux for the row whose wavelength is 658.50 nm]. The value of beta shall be 1.06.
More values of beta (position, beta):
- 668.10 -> 1.08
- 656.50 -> 0.80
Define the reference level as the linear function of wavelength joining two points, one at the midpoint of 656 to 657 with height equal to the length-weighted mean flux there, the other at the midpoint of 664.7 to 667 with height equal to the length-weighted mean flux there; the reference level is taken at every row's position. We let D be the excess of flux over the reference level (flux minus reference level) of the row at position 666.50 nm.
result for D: -0.4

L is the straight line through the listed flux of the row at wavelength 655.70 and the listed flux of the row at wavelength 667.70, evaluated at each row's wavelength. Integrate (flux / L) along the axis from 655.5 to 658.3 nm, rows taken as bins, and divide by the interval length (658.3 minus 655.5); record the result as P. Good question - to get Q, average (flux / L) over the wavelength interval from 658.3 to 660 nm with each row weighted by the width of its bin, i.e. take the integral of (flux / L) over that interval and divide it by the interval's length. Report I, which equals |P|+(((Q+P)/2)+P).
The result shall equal 2.9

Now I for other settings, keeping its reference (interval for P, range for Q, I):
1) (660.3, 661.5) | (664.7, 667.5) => 3.4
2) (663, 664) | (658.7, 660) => 3.2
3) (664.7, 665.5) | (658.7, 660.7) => 3.2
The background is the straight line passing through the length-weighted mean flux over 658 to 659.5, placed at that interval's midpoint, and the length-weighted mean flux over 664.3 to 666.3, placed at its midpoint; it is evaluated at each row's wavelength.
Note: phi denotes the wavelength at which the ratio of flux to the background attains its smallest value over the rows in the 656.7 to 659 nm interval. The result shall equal 656.90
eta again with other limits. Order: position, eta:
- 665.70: 12.3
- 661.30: 12.17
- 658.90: 11.99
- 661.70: 12.13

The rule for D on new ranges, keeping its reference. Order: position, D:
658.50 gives 2.6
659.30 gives 2.8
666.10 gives -0.4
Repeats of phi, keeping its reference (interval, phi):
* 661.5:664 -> 662.90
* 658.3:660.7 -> 658.50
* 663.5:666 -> 664.50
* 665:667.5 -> 666.10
